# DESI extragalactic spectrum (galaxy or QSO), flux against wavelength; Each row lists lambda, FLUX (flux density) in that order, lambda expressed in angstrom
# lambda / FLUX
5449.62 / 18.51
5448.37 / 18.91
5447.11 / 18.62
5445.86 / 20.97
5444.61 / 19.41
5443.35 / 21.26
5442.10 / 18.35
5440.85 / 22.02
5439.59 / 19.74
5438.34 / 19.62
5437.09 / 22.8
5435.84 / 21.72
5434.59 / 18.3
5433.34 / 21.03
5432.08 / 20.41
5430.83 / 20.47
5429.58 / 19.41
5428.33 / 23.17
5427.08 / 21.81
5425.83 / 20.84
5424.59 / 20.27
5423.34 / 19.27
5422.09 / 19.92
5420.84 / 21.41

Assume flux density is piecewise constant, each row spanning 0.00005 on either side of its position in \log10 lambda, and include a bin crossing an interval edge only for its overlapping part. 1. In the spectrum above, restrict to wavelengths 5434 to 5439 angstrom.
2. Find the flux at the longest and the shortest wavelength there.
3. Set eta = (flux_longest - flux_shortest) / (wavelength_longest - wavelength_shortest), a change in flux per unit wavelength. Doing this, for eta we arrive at 0.4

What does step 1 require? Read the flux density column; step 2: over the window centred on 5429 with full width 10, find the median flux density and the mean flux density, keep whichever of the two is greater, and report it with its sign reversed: -20.9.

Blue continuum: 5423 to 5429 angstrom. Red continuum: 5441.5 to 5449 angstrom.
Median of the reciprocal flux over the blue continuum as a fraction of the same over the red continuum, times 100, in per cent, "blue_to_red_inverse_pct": 92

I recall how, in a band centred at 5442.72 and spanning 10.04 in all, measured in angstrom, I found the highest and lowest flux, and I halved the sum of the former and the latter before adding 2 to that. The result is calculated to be 22.2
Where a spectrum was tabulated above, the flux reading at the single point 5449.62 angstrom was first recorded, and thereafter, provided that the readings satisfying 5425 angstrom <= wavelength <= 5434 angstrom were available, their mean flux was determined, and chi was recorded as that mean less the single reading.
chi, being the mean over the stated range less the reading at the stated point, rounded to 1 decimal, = 2.5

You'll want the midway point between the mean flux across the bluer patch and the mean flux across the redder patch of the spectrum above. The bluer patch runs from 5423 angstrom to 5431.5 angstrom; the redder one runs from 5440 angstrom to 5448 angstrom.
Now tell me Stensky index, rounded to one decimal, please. 20.4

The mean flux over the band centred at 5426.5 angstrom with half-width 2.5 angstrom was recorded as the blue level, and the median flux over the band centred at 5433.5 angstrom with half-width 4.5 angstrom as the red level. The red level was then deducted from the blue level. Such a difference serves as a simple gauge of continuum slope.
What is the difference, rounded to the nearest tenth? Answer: 1.1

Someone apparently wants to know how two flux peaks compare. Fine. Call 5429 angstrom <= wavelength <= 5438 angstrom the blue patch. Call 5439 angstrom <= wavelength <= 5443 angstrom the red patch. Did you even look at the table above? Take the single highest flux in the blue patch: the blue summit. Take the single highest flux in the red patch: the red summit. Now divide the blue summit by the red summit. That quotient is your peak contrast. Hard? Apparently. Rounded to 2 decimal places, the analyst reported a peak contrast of 1.04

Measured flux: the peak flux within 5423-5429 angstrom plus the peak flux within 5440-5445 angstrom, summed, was 45.2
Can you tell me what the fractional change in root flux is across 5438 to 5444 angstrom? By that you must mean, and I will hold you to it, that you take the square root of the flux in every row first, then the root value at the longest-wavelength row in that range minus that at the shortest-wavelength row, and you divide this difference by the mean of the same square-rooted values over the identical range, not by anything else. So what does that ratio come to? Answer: 0.04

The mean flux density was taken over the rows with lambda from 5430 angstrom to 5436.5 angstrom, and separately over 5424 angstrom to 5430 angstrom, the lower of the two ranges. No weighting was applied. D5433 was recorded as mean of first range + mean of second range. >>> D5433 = 41.5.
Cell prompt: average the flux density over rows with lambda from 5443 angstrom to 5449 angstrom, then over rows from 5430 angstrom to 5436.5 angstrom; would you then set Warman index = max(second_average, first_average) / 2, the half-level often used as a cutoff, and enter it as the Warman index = 10.2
